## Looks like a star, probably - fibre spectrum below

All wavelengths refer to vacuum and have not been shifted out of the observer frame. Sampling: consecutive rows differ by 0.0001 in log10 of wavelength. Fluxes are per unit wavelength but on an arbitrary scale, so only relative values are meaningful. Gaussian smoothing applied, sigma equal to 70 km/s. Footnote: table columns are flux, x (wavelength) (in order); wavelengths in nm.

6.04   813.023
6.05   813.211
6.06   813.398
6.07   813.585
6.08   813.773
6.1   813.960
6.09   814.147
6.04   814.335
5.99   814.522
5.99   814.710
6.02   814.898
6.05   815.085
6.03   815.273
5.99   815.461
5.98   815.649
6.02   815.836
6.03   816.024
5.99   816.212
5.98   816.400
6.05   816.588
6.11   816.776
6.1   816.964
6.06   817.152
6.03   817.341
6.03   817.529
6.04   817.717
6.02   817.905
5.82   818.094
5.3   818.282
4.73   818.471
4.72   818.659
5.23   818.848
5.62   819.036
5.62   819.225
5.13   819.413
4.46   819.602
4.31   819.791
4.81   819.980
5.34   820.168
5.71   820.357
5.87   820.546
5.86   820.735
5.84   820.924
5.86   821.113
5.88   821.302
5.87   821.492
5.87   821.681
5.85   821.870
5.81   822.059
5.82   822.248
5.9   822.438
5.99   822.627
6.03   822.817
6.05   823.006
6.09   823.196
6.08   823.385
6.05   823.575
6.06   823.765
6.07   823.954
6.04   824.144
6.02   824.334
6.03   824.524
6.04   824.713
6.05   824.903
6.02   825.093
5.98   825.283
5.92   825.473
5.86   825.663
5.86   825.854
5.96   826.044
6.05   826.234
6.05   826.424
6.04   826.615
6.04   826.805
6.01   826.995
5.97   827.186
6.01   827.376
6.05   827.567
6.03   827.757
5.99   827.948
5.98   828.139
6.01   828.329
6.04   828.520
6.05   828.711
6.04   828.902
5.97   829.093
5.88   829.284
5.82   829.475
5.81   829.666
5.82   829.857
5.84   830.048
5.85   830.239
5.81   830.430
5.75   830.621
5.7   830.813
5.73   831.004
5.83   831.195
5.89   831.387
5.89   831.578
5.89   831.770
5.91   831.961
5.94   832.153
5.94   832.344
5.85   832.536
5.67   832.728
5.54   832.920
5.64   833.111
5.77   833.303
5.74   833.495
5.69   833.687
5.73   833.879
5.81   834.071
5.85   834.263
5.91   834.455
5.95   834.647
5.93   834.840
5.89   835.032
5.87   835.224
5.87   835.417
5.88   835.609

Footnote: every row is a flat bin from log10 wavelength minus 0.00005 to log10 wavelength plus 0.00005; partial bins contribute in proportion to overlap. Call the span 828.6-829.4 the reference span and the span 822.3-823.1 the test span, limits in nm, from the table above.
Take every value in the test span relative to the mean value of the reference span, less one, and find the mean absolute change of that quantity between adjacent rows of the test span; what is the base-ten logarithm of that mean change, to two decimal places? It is -2.08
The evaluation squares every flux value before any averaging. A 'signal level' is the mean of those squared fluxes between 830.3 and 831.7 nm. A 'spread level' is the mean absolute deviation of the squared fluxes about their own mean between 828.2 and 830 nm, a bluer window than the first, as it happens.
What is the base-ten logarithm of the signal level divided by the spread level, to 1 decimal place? 1.5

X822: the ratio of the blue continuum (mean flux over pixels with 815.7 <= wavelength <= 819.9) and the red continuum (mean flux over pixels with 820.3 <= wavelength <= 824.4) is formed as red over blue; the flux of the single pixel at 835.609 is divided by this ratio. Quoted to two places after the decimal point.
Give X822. 5.55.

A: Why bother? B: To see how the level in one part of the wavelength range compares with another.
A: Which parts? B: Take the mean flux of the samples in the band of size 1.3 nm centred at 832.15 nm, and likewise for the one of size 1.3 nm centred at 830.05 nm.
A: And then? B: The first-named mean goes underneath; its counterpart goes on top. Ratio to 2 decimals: 0.99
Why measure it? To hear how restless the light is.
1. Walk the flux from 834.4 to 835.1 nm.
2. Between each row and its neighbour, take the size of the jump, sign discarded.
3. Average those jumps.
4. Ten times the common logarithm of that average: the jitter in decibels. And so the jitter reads -15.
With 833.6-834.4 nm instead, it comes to -13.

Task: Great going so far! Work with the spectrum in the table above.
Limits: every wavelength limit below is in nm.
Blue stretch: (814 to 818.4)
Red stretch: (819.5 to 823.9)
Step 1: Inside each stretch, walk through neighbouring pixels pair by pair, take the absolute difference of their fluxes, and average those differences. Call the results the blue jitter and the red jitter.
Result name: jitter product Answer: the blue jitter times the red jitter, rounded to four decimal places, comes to 0.0058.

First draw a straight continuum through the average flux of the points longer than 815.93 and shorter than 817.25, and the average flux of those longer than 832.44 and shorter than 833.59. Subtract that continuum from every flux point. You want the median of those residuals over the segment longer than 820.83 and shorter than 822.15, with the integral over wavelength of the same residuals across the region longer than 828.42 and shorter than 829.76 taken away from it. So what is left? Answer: -0.30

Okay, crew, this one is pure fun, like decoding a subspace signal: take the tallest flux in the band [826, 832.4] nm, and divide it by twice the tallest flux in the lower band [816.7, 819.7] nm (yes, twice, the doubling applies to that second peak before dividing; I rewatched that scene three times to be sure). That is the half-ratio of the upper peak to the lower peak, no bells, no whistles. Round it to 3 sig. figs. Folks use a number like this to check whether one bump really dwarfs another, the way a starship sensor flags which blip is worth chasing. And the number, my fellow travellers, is 0.495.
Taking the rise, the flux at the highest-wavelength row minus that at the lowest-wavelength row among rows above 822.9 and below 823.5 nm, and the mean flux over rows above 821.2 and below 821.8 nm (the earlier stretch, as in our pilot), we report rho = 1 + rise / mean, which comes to 1.005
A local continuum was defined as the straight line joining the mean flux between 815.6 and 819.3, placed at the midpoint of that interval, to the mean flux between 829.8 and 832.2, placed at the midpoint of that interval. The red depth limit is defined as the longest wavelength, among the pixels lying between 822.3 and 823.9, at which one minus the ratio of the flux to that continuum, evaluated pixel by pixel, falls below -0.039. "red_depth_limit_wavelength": 823.765 nm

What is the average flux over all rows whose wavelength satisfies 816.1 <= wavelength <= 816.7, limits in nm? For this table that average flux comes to 6.0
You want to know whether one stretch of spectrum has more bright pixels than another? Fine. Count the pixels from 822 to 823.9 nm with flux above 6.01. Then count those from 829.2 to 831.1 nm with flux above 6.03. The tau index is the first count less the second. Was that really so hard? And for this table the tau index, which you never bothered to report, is 6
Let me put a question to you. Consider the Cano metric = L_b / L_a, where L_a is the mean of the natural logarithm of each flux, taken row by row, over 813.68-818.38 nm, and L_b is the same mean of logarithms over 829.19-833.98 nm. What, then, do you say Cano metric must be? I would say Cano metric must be 0.98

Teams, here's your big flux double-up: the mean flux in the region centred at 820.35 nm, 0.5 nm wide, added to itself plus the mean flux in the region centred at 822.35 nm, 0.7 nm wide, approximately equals 17.2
